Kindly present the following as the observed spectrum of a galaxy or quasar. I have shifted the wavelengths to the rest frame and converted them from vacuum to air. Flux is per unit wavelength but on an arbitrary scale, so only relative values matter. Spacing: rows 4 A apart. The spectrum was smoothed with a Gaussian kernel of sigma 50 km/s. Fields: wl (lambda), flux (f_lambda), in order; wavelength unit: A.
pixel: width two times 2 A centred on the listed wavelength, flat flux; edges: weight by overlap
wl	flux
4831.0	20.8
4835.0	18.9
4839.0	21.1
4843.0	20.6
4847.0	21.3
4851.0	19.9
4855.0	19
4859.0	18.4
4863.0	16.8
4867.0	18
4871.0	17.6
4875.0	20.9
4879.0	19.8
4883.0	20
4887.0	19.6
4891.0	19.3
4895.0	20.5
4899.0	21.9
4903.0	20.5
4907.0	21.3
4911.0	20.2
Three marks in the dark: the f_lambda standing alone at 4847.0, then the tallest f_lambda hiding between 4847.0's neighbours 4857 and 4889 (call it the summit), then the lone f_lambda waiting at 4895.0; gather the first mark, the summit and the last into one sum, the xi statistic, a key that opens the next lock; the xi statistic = 62.7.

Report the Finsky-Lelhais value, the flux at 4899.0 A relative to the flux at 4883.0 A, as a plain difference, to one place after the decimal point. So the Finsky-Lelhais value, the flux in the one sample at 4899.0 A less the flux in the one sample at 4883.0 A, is 1.9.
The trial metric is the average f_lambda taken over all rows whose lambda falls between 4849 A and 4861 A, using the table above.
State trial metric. 19.1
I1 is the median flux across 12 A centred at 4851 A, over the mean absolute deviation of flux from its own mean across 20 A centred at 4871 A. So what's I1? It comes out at 14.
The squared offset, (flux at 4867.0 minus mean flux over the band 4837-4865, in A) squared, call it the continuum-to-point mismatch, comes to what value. 2.5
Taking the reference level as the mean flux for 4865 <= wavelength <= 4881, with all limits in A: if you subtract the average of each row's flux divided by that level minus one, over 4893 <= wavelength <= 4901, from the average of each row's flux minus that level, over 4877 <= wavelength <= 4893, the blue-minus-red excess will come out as 0.5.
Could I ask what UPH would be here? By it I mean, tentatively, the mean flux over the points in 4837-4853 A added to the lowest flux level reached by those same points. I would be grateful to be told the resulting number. 41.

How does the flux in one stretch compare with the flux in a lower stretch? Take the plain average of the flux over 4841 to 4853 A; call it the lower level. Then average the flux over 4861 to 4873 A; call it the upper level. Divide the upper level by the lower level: 0.85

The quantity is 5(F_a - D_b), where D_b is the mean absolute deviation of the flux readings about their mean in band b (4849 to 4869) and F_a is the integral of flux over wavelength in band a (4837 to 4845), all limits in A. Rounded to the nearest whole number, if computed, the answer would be 830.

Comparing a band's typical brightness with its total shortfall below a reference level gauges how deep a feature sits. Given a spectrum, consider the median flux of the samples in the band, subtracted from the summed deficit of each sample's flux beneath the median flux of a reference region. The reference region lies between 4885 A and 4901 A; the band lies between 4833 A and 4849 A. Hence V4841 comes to -23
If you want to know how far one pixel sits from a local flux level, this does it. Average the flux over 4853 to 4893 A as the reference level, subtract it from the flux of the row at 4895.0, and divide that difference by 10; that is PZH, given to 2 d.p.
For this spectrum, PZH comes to 0.16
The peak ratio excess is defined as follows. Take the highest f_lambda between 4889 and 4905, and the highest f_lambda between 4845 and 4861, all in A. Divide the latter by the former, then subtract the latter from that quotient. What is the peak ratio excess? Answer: -20.3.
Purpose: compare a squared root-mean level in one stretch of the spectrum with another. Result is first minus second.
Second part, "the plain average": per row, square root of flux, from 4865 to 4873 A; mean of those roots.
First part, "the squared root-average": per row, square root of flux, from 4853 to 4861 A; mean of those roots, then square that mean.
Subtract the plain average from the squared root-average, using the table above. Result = 14.5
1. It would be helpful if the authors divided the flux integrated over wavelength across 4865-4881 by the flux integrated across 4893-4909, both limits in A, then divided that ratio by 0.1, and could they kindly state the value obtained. 9.1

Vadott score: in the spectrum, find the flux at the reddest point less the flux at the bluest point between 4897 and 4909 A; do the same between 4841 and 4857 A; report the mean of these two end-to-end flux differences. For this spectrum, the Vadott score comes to -1.1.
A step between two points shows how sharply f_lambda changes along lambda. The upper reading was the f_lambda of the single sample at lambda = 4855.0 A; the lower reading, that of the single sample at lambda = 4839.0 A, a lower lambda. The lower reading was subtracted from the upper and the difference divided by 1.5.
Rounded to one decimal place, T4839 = -1.4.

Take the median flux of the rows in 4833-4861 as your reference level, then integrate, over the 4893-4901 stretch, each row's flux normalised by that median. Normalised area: 8.5 A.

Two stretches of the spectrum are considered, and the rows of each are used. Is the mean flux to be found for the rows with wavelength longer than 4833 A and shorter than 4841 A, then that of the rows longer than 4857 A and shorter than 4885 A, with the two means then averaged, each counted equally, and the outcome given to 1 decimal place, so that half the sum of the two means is 19.4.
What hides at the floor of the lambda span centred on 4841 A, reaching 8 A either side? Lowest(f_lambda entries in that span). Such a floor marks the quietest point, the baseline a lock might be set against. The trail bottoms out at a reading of 18.9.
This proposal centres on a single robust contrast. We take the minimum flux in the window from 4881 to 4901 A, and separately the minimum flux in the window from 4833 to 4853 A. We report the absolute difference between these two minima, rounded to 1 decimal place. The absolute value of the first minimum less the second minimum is 0.4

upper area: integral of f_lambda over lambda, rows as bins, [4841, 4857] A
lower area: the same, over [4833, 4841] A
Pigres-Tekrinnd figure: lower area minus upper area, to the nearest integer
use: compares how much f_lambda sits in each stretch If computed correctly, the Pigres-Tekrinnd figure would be -163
